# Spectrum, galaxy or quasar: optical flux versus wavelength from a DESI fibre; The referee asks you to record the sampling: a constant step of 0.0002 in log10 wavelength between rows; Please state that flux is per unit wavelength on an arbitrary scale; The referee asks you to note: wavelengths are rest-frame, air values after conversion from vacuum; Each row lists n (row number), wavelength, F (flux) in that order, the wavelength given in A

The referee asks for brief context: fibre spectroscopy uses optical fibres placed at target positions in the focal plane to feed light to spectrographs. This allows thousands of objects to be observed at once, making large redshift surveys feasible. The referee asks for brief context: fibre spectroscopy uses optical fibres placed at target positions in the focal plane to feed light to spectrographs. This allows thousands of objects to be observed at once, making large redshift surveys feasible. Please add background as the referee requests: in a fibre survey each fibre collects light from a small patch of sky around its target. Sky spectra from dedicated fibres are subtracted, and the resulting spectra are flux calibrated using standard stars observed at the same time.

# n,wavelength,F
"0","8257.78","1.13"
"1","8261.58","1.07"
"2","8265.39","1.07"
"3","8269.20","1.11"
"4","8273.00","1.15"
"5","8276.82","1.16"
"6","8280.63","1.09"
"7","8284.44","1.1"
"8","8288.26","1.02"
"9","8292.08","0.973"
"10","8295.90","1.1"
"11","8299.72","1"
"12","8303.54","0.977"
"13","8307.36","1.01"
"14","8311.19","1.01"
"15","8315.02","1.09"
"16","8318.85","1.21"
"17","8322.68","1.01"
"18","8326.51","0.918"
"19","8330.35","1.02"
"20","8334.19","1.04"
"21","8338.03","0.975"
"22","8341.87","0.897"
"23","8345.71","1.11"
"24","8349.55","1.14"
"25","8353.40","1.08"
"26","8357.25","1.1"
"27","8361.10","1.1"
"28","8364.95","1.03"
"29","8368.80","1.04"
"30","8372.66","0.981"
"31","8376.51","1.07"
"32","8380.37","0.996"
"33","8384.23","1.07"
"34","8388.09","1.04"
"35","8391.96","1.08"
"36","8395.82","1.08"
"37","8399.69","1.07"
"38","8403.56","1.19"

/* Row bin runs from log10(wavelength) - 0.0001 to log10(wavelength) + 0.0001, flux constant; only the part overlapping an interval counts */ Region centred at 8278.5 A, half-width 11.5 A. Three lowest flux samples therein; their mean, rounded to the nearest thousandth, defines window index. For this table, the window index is 1.070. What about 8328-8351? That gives 0.964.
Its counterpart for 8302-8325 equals 0.999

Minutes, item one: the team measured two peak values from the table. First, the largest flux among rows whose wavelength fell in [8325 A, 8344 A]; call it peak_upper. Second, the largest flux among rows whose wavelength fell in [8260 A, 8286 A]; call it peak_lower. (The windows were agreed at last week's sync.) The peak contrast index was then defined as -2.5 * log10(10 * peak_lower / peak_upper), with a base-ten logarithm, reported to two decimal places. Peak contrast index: -2.62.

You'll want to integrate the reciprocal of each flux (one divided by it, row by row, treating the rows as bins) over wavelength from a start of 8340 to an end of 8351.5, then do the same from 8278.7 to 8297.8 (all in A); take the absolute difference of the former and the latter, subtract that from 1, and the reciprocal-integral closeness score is -6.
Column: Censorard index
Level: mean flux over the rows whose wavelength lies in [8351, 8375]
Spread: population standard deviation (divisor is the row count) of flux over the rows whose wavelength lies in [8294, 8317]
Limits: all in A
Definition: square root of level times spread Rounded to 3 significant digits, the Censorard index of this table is 0.222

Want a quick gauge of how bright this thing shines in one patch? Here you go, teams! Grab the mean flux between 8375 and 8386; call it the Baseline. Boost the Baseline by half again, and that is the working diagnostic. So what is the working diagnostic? 1.57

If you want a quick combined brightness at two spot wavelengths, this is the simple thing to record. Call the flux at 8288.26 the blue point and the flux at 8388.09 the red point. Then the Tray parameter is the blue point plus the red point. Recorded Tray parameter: 2.06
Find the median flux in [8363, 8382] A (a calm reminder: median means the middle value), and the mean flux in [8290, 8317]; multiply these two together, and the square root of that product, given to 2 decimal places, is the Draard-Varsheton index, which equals 1.03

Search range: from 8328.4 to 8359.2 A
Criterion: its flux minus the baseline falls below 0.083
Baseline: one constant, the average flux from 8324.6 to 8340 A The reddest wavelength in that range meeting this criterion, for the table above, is 8341.87 A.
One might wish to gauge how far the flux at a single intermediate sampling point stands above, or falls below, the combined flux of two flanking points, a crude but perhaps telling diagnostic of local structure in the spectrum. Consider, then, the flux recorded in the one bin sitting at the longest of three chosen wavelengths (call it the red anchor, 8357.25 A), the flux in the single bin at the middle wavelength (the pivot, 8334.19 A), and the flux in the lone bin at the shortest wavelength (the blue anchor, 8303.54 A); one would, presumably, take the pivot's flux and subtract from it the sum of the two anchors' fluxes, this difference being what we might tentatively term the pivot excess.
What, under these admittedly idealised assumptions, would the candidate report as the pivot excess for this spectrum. -1.04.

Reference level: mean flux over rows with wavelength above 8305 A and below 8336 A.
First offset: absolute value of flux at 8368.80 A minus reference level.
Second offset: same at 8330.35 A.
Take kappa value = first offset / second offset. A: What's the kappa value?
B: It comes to 0.1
